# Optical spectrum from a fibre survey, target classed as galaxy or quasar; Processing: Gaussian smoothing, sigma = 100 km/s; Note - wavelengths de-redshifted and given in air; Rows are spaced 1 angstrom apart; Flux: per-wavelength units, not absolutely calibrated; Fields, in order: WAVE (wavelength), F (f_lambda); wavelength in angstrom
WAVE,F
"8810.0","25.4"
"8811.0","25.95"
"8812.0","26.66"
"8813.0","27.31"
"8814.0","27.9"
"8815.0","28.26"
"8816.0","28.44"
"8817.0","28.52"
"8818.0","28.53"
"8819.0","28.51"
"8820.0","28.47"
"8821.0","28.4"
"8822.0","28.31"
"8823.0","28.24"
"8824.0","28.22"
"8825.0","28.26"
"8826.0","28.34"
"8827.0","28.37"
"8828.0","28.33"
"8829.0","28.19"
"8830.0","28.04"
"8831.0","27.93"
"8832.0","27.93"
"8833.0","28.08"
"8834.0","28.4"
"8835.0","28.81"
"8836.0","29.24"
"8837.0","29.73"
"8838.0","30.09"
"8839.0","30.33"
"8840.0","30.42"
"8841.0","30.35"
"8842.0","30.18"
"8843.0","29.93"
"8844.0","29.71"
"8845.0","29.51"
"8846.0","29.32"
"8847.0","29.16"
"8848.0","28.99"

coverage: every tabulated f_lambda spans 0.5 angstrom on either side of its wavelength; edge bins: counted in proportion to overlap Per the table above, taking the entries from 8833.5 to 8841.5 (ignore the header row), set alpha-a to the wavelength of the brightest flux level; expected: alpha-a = 8840.0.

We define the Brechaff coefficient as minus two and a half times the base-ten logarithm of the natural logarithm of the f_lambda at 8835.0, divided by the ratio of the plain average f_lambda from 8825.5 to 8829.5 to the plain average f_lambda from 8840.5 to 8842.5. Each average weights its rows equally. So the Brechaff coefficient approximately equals -1.39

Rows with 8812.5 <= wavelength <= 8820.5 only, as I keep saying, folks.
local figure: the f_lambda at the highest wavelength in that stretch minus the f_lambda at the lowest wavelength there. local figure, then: 1.2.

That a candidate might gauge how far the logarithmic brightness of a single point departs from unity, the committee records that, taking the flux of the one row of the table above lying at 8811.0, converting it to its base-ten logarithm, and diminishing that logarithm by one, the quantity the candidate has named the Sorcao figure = 0.414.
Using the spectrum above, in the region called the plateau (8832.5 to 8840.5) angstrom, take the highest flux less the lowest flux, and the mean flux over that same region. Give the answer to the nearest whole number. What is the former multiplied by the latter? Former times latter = 69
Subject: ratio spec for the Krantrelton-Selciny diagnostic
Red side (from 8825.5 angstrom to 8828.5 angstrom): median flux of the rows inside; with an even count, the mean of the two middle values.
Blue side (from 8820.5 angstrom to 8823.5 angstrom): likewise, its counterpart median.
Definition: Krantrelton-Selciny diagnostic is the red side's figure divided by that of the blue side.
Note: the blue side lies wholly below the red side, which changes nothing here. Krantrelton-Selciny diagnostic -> 1.00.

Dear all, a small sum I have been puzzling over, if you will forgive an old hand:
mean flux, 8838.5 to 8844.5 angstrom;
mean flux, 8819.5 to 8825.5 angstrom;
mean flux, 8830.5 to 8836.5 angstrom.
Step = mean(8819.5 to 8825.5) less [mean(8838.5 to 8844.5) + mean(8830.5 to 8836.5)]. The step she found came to -30.2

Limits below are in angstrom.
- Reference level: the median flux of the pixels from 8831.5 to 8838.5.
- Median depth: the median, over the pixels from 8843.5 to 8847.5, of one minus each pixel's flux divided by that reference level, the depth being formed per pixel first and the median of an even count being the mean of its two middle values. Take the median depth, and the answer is -0.021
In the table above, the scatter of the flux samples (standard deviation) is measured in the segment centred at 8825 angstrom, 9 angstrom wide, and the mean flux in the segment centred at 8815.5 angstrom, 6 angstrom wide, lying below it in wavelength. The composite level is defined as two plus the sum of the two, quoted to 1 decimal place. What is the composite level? 30.2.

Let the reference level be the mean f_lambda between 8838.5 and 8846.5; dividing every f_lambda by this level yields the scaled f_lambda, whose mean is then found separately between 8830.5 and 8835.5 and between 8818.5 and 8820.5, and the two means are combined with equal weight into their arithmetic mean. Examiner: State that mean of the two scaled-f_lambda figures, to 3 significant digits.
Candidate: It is 0.946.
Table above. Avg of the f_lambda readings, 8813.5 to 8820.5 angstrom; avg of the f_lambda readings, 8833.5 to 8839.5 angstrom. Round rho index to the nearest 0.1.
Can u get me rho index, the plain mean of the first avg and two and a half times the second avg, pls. 51.0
